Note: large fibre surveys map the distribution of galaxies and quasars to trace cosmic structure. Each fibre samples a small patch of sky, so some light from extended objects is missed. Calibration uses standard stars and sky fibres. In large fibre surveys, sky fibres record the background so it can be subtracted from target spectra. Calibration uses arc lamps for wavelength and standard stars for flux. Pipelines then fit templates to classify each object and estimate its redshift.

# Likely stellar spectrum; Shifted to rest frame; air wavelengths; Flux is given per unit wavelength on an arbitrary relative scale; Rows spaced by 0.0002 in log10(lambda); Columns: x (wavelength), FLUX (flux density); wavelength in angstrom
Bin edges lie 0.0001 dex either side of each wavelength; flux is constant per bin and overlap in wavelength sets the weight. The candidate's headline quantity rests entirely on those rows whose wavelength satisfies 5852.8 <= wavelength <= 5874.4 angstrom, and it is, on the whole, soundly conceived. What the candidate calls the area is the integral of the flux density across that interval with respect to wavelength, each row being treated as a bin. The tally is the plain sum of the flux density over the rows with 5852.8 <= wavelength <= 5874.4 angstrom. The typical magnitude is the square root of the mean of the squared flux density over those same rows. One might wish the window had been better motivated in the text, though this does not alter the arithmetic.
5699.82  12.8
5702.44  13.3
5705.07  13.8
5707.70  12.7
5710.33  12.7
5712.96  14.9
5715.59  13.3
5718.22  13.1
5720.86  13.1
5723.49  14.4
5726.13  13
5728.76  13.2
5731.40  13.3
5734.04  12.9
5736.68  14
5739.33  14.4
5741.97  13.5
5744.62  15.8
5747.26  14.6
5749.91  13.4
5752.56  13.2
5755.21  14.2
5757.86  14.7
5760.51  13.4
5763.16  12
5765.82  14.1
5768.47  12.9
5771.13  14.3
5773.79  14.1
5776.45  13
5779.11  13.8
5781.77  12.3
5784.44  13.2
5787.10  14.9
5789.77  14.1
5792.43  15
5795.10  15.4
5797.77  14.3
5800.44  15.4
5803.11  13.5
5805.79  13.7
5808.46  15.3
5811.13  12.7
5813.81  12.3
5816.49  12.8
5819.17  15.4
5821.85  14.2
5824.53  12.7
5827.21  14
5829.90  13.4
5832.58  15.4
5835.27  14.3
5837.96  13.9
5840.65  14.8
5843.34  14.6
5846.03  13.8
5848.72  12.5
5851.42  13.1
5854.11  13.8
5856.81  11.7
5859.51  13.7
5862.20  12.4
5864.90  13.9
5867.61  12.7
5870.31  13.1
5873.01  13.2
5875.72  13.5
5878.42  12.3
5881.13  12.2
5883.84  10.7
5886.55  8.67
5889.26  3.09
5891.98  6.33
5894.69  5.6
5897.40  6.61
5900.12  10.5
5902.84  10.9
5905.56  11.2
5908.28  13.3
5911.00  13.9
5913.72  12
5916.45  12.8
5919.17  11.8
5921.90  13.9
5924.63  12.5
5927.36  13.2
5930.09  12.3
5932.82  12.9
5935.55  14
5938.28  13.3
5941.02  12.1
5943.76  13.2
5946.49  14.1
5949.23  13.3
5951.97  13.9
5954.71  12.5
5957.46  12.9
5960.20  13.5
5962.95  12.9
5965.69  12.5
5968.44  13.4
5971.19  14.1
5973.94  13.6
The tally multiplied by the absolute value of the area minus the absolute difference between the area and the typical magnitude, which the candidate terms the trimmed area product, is 1367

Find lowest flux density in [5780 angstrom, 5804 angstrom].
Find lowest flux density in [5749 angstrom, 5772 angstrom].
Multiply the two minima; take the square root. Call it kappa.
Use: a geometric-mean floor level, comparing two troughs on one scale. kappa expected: 12.1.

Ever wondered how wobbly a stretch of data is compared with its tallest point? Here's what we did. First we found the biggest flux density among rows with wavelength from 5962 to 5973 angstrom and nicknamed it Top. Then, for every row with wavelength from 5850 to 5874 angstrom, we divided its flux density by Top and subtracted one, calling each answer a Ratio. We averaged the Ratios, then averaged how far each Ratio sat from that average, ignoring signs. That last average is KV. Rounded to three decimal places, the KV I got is 0.038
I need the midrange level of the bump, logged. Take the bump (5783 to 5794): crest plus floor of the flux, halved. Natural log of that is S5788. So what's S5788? 2.65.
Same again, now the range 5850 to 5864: 2.55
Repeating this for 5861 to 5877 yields 2.58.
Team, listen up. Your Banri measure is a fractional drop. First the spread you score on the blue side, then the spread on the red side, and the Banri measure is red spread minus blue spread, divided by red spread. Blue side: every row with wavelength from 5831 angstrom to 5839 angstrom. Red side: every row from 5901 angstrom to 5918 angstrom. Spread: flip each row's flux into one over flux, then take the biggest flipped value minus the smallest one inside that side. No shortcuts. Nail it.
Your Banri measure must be 0.6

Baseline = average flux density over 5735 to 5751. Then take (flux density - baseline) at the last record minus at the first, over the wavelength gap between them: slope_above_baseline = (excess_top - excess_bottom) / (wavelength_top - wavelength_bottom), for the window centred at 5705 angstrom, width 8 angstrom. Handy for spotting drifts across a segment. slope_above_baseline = -0.11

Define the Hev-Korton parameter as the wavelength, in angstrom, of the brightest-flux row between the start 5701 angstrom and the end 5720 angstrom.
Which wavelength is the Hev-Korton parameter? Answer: 5712.96 angstrom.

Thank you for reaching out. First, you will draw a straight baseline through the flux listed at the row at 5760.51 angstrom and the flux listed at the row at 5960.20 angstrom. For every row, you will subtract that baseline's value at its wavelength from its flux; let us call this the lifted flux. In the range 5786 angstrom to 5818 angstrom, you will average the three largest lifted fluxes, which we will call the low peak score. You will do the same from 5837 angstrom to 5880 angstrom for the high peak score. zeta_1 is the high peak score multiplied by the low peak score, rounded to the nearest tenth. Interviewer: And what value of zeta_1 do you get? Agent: 1.9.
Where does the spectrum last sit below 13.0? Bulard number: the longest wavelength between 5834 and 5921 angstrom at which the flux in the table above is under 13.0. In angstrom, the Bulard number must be 5919.17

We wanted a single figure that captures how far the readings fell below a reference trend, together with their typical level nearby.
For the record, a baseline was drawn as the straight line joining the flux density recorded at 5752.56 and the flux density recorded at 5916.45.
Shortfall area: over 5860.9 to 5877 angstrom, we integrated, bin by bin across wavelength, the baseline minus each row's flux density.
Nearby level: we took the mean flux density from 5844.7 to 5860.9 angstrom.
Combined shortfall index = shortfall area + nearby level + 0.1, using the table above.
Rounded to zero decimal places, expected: 10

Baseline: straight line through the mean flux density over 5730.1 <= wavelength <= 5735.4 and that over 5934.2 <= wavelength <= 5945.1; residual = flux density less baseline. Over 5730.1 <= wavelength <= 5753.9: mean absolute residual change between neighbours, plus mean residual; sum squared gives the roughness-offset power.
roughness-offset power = 3.1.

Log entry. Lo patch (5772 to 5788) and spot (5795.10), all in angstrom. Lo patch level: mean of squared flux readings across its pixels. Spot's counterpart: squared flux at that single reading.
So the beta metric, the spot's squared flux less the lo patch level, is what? 53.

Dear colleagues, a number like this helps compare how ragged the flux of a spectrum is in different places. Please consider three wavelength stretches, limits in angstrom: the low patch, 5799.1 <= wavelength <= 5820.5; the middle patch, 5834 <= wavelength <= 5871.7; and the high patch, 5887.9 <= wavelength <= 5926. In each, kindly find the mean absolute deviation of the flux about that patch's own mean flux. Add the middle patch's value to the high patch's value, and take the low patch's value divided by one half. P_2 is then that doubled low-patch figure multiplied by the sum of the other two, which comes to 8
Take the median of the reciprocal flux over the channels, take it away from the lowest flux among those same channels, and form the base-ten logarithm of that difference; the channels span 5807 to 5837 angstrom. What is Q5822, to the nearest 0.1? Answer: 1.1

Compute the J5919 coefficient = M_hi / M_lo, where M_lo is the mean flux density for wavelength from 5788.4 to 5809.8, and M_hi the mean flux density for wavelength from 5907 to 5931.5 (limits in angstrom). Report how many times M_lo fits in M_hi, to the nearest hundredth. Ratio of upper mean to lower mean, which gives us 0.88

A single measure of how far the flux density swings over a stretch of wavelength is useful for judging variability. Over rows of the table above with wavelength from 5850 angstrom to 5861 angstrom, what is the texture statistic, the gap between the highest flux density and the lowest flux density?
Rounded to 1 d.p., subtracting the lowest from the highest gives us 2.1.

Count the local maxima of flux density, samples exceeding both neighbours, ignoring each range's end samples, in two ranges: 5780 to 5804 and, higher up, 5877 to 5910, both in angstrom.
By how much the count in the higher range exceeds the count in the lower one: -2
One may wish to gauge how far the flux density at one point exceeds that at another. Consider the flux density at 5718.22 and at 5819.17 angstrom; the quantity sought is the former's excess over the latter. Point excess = -2.3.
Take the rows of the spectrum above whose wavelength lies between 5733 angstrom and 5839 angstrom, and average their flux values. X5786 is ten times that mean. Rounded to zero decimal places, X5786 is 139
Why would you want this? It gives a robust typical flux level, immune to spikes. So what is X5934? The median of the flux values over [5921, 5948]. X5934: 13.2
